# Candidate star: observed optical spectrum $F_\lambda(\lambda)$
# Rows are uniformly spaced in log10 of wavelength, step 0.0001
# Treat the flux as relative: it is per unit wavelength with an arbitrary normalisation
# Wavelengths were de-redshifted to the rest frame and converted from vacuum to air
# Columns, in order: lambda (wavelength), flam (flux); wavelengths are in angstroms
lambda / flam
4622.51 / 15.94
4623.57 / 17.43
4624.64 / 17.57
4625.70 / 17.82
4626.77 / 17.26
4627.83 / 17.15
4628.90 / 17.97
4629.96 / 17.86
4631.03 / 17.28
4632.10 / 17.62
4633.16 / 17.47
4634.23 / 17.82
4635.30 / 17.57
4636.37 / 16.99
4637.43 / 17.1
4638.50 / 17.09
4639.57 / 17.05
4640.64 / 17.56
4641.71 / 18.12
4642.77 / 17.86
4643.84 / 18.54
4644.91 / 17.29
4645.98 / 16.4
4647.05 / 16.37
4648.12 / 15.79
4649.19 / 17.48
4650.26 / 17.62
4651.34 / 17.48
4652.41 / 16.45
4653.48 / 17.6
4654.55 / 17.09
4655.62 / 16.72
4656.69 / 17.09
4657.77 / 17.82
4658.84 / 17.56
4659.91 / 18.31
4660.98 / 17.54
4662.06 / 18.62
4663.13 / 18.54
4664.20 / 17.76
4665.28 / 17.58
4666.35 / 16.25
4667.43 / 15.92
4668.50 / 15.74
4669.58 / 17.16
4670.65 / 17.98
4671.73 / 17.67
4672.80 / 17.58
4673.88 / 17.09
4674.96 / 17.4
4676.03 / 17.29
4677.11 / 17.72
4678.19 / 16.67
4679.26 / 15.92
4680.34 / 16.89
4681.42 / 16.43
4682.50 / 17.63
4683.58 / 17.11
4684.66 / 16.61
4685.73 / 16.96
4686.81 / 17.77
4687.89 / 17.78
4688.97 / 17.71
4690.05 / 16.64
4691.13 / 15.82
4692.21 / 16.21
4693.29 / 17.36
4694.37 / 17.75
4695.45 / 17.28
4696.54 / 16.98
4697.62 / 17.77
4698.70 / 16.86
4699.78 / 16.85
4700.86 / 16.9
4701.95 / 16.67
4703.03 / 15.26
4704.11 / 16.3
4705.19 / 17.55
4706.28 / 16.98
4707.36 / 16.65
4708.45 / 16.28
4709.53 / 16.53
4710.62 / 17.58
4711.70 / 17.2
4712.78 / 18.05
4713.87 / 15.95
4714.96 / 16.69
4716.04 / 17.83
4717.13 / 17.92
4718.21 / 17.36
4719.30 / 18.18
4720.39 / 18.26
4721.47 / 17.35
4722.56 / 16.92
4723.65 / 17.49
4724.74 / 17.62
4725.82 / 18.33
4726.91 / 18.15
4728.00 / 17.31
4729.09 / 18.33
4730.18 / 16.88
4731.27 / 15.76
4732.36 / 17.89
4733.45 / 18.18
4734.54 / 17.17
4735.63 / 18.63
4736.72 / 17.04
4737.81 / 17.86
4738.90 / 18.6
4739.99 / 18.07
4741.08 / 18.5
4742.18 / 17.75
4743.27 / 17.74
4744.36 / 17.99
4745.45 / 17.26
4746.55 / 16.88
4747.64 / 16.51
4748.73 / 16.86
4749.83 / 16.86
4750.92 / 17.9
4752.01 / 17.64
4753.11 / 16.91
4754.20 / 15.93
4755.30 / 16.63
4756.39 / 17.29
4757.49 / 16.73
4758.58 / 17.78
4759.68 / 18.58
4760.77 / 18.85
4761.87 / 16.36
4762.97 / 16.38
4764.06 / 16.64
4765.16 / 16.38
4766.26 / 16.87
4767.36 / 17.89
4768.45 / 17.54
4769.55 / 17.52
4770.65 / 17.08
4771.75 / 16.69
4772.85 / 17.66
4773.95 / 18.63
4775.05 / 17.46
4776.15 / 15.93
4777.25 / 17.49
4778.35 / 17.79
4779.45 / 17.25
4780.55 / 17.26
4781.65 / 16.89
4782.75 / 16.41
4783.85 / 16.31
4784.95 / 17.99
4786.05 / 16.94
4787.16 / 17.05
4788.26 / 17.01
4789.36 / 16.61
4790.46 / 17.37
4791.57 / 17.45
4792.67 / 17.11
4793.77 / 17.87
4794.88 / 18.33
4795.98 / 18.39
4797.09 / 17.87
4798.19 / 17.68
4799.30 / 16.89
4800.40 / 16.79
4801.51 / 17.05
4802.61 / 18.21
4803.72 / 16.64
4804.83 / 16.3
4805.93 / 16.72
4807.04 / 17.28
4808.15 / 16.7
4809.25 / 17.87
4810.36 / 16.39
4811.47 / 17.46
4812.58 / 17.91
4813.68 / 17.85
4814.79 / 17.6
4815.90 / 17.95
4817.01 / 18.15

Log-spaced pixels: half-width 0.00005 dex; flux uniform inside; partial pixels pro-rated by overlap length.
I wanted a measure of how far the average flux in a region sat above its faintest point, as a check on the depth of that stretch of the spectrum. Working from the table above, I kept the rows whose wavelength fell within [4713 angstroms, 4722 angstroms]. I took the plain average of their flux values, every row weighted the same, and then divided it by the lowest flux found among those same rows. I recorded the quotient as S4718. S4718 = 1.09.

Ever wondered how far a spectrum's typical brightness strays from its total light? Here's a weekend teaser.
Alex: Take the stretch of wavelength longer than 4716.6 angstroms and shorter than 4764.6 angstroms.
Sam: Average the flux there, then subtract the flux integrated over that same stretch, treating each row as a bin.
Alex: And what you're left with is -822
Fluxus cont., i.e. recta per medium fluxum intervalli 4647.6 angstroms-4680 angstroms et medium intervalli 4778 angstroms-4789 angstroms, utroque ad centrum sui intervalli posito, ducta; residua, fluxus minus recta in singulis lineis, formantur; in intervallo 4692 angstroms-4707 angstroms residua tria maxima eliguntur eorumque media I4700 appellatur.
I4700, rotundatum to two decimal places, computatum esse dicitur 0.49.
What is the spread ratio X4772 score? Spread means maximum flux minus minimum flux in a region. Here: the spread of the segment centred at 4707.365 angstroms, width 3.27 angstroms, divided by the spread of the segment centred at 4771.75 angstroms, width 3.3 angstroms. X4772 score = 0.7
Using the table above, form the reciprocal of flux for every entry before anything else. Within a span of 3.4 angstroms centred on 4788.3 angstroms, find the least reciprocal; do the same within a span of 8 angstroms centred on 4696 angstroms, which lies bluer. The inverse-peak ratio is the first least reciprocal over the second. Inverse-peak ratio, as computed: 1.04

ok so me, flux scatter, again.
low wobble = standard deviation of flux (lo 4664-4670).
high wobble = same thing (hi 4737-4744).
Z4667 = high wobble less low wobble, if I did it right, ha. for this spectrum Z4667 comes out -0.5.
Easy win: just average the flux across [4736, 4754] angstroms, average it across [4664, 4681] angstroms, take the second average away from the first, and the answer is 0.5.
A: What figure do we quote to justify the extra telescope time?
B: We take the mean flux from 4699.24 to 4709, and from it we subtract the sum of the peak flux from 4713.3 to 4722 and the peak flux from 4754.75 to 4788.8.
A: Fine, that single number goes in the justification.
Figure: -20.5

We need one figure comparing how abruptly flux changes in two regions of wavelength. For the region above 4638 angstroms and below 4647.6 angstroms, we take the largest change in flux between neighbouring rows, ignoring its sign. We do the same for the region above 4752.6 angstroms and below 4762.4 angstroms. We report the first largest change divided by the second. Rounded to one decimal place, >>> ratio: 0.5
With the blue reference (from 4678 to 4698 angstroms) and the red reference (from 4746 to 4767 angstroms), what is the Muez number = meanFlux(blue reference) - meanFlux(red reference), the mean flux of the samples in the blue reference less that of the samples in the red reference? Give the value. -0.04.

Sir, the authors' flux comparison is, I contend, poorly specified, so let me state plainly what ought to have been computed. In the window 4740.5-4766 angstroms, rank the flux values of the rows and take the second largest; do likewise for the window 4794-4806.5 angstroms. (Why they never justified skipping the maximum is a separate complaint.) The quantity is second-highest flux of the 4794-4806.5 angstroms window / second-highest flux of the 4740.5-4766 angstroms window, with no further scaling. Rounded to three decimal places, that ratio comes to 0.987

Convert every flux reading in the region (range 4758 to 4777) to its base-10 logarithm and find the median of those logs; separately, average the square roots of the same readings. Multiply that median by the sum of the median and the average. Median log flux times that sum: 6.71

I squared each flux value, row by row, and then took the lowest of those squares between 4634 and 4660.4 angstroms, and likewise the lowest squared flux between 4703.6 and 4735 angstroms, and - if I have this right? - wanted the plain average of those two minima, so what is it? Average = 249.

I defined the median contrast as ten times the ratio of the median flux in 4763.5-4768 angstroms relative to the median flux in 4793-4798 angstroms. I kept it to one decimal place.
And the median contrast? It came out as 9.3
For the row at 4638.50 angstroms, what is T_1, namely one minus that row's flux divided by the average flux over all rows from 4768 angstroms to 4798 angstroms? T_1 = 0.01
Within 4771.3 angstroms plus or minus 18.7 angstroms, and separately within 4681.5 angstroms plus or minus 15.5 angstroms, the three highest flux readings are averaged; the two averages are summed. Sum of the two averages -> 36.5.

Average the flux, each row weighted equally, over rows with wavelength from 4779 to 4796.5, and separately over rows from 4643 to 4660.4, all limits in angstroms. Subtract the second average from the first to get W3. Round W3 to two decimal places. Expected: 0.04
